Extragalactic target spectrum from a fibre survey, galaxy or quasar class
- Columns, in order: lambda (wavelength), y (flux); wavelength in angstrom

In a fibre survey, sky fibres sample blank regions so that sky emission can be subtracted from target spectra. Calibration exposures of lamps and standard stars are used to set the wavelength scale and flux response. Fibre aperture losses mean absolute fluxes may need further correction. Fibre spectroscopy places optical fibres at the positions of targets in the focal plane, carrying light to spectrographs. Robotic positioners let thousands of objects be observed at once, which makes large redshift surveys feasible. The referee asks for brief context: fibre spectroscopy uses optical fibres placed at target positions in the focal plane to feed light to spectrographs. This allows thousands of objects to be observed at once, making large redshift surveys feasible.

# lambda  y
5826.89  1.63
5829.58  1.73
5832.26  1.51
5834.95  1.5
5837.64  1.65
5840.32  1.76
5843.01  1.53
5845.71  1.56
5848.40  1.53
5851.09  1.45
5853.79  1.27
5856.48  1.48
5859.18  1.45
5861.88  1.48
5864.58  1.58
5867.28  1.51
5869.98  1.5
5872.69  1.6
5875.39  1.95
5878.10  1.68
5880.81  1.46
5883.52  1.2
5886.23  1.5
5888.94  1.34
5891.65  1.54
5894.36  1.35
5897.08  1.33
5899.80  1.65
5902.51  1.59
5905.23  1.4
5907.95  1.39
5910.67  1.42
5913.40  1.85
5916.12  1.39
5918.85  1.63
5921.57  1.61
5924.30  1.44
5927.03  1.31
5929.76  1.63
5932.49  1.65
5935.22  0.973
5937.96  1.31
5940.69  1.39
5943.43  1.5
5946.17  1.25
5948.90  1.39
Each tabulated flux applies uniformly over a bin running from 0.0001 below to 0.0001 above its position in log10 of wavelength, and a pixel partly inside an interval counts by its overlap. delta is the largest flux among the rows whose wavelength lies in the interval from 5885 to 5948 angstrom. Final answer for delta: 1.85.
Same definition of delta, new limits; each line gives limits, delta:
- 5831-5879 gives 1.95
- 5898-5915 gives 1.85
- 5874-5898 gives 1.95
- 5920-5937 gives 1.65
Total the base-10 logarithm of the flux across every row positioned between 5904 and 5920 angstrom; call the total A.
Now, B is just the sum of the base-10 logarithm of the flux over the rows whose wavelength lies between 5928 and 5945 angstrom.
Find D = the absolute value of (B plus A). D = 1.92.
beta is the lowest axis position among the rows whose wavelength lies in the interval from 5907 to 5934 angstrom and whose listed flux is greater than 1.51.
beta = 5913.40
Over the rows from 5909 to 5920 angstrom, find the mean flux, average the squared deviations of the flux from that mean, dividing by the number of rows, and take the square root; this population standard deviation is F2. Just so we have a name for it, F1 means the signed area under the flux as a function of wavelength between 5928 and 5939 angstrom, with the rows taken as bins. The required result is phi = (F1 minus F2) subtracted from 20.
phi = 4.9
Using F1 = 15.3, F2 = 0.185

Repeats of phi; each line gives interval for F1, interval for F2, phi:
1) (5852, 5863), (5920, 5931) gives 4.5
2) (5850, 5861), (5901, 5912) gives 4.5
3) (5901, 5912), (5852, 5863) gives 4.1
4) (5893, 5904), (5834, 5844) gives 3.8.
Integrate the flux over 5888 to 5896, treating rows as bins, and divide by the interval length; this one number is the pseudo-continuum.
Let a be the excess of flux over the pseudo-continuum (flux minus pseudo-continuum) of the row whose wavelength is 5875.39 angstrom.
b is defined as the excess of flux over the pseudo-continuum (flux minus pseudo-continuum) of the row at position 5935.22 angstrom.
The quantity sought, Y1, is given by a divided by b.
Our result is -1.2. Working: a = 0.5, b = -0.4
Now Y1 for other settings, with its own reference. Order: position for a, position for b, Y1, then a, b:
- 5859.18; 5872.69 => 0.2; 0.0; 0.2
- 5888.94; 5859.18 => -1.8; -0.1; 0.0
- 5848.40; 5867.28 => 1.2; 0.1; 0.1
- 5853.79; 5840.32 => -0.4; -0.1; 0.3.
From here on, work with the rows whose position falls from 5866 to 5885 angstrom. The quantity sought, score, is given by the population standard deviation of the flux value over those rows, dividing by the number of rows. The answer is 0.212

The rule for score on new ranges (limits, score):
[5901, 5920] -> 0.162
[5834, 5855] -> 0.134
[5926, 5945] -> 0.215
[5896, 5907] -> 0.132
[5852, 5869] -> 0.095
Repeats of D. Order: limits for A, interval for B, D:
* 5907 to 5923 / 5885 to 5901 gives 2.09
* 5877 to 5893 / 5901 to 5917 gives 2.01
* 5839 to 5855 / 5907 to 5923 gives 2.20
